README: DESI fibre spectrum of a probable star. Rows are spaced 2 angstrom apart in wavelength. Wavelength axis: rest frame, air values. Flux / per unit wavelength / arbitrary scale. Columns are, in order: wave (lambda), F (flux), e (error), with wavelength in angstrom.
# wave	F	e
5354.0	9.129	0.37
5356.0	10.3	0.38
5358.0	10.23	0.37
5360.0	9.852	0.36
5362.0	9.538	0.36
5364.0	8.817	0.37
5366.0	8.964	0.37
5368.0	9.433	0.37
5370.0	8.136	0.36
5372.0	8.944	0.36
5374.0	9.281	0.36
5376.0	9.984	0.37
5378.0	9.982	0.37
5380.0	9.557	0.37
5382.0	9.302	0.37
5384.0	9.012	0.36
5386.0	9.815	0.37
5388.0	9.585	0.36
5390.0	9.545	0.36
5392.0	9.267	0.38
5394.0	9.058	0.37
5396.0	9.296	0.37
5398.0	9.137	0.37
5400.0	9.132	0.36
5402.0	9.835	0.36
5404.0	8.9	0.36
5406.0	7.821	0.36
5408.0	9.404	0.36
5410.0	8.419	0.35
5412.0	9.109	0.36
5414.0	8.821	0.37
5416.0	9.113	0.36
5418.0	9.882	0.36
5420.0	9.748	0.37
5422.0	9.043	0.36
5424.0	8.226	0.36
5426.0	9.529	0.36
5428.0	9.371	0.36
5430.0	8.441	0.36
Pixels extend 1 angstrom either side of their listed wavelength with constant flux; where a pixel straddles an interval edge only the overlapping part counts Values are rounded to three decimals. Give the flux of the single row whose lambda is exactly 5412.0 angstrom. 9.109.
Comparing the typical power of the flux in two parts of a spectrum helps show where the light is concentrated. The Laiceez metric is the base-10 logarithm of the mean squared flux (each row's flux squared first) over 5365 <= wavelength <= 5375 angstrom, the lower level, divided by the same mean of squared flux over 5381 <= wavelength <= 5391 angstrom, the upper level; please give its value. -0.047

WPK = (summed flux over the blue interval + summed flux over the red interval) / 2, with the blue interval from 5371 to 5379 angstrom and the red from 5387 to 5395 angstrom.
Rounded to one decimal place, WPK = 37.8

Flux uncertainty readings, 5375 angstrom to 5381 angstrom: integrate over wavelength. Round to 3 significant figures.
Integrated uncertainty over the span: 2.22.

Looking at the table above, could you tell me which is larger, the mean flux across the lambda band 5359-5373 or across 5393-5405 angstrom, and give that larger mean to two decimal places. 9.23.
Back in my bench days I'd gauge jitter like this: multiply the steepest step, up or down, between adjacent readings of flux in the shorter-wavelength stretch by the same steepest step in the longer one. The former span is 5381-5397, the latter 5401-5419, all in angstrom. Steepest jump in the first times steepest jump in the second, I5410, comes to 1.27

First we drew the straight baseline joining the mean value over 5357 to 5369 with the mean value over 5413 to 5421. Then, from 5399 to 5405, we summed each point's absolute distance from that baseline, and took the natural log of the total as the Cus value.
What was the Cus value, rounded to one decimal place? 0.2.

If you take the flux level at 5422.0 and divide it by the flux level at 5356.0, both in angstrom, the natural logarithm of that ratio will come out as -0.130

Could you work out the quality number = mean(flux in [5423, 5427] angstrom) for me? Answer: 8.88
